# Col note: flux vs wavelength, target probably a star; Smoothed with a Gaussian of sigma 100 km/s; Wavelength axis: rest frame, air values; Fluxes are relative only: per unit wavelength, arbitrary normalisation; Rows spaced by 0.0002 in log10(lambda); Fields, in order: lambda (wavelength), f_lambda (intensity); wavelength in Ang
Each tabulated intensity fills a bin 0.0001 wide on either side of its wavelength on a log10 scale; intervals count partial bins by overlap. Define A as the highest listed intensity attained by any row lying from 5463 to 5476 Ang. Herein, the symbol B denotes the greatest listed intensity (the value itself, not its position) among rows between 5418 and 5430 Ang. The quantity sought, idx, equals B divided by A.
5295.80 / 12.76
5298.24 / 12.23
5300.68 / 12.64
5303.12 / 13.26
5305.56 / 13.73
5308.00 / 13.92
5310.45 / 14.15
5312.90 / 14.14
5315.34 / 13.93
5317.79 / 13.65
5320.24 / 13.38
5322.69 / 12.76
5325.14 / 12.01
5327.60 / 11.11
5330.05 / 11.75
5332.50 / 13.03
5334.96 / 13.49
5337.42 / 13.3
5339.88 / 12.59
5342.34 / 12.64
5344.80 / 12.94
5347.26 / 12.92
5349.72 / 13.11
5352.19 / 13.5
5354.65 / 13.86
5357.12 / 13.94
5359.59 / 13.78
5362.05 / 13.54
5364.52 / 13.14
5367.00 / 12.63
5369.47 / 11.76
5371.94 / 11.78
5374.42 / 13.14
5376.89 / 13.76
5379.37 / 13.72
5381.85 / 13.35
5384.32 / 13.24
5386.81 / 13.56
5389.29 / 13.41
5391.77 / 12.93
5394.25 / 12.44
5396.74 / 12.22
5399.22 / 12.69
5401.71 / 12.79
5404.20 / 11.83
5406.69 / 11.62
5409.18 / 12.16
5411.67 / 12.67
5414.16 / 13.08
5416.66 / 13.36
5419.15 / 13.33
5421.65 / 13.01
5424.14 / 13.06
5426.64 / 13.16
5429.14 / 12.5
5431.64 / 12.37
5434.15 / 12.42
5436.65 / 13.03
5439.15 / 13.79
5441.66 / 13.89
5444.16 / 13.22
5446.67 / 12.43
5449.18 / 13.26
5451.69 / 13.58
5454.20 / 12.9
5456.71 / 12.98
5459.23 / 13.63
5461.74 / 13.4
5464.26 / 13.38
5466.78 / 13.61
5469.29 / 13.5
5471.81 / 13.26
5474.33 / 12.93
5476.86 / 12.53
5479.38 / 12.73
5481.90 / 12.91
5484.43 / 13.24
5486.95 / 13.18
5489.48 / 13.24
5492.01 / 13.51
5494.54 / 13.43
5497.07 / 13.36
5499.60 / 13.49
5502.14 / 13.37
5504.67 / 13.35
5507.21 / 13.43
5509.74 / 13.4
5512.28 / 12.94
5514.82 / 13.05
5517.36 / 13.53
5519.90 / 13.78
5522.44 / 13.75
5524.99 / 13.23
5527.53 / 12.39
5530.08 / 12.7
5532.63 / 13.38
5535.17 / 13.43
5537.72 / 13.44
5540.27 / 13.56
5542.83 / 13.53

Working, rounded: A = 13.61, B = 13.33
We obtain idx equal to 0.98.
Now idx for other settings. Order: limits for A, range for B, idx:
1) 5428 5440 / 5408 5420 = 0.97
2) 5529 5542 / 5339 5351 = 0.97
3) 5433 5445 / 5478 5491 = 0.95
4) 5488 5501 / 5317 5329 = 1.01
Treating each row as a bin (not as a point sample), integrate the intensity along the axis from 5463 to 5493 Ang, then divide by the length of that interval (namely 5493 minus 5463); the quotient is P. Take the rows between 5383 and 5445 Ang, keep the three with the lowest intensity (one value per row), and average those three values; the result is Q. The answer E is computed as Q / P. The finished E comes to 0.90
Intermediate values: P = 13.2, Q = 11.9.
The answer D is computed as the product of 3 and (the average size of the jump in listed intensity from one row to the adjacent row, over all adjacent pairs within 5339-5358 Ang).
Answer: 0.6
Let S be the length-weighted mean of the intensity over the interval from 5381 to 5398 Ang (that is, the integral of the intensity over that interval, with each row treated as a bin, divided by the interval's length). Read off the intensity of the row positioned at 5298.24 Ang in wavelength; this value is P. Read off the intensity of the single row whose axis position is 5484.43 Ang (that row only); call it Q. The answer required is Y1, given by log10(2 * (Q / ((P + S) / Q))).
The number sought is 1.14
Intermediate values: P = 12.23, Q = 13.24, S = 13.0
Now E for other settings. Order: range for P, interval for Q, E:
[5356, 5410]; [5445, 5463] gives 0.99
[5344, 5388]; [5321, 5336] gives 0.88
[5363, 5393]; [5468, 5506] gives 0.98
